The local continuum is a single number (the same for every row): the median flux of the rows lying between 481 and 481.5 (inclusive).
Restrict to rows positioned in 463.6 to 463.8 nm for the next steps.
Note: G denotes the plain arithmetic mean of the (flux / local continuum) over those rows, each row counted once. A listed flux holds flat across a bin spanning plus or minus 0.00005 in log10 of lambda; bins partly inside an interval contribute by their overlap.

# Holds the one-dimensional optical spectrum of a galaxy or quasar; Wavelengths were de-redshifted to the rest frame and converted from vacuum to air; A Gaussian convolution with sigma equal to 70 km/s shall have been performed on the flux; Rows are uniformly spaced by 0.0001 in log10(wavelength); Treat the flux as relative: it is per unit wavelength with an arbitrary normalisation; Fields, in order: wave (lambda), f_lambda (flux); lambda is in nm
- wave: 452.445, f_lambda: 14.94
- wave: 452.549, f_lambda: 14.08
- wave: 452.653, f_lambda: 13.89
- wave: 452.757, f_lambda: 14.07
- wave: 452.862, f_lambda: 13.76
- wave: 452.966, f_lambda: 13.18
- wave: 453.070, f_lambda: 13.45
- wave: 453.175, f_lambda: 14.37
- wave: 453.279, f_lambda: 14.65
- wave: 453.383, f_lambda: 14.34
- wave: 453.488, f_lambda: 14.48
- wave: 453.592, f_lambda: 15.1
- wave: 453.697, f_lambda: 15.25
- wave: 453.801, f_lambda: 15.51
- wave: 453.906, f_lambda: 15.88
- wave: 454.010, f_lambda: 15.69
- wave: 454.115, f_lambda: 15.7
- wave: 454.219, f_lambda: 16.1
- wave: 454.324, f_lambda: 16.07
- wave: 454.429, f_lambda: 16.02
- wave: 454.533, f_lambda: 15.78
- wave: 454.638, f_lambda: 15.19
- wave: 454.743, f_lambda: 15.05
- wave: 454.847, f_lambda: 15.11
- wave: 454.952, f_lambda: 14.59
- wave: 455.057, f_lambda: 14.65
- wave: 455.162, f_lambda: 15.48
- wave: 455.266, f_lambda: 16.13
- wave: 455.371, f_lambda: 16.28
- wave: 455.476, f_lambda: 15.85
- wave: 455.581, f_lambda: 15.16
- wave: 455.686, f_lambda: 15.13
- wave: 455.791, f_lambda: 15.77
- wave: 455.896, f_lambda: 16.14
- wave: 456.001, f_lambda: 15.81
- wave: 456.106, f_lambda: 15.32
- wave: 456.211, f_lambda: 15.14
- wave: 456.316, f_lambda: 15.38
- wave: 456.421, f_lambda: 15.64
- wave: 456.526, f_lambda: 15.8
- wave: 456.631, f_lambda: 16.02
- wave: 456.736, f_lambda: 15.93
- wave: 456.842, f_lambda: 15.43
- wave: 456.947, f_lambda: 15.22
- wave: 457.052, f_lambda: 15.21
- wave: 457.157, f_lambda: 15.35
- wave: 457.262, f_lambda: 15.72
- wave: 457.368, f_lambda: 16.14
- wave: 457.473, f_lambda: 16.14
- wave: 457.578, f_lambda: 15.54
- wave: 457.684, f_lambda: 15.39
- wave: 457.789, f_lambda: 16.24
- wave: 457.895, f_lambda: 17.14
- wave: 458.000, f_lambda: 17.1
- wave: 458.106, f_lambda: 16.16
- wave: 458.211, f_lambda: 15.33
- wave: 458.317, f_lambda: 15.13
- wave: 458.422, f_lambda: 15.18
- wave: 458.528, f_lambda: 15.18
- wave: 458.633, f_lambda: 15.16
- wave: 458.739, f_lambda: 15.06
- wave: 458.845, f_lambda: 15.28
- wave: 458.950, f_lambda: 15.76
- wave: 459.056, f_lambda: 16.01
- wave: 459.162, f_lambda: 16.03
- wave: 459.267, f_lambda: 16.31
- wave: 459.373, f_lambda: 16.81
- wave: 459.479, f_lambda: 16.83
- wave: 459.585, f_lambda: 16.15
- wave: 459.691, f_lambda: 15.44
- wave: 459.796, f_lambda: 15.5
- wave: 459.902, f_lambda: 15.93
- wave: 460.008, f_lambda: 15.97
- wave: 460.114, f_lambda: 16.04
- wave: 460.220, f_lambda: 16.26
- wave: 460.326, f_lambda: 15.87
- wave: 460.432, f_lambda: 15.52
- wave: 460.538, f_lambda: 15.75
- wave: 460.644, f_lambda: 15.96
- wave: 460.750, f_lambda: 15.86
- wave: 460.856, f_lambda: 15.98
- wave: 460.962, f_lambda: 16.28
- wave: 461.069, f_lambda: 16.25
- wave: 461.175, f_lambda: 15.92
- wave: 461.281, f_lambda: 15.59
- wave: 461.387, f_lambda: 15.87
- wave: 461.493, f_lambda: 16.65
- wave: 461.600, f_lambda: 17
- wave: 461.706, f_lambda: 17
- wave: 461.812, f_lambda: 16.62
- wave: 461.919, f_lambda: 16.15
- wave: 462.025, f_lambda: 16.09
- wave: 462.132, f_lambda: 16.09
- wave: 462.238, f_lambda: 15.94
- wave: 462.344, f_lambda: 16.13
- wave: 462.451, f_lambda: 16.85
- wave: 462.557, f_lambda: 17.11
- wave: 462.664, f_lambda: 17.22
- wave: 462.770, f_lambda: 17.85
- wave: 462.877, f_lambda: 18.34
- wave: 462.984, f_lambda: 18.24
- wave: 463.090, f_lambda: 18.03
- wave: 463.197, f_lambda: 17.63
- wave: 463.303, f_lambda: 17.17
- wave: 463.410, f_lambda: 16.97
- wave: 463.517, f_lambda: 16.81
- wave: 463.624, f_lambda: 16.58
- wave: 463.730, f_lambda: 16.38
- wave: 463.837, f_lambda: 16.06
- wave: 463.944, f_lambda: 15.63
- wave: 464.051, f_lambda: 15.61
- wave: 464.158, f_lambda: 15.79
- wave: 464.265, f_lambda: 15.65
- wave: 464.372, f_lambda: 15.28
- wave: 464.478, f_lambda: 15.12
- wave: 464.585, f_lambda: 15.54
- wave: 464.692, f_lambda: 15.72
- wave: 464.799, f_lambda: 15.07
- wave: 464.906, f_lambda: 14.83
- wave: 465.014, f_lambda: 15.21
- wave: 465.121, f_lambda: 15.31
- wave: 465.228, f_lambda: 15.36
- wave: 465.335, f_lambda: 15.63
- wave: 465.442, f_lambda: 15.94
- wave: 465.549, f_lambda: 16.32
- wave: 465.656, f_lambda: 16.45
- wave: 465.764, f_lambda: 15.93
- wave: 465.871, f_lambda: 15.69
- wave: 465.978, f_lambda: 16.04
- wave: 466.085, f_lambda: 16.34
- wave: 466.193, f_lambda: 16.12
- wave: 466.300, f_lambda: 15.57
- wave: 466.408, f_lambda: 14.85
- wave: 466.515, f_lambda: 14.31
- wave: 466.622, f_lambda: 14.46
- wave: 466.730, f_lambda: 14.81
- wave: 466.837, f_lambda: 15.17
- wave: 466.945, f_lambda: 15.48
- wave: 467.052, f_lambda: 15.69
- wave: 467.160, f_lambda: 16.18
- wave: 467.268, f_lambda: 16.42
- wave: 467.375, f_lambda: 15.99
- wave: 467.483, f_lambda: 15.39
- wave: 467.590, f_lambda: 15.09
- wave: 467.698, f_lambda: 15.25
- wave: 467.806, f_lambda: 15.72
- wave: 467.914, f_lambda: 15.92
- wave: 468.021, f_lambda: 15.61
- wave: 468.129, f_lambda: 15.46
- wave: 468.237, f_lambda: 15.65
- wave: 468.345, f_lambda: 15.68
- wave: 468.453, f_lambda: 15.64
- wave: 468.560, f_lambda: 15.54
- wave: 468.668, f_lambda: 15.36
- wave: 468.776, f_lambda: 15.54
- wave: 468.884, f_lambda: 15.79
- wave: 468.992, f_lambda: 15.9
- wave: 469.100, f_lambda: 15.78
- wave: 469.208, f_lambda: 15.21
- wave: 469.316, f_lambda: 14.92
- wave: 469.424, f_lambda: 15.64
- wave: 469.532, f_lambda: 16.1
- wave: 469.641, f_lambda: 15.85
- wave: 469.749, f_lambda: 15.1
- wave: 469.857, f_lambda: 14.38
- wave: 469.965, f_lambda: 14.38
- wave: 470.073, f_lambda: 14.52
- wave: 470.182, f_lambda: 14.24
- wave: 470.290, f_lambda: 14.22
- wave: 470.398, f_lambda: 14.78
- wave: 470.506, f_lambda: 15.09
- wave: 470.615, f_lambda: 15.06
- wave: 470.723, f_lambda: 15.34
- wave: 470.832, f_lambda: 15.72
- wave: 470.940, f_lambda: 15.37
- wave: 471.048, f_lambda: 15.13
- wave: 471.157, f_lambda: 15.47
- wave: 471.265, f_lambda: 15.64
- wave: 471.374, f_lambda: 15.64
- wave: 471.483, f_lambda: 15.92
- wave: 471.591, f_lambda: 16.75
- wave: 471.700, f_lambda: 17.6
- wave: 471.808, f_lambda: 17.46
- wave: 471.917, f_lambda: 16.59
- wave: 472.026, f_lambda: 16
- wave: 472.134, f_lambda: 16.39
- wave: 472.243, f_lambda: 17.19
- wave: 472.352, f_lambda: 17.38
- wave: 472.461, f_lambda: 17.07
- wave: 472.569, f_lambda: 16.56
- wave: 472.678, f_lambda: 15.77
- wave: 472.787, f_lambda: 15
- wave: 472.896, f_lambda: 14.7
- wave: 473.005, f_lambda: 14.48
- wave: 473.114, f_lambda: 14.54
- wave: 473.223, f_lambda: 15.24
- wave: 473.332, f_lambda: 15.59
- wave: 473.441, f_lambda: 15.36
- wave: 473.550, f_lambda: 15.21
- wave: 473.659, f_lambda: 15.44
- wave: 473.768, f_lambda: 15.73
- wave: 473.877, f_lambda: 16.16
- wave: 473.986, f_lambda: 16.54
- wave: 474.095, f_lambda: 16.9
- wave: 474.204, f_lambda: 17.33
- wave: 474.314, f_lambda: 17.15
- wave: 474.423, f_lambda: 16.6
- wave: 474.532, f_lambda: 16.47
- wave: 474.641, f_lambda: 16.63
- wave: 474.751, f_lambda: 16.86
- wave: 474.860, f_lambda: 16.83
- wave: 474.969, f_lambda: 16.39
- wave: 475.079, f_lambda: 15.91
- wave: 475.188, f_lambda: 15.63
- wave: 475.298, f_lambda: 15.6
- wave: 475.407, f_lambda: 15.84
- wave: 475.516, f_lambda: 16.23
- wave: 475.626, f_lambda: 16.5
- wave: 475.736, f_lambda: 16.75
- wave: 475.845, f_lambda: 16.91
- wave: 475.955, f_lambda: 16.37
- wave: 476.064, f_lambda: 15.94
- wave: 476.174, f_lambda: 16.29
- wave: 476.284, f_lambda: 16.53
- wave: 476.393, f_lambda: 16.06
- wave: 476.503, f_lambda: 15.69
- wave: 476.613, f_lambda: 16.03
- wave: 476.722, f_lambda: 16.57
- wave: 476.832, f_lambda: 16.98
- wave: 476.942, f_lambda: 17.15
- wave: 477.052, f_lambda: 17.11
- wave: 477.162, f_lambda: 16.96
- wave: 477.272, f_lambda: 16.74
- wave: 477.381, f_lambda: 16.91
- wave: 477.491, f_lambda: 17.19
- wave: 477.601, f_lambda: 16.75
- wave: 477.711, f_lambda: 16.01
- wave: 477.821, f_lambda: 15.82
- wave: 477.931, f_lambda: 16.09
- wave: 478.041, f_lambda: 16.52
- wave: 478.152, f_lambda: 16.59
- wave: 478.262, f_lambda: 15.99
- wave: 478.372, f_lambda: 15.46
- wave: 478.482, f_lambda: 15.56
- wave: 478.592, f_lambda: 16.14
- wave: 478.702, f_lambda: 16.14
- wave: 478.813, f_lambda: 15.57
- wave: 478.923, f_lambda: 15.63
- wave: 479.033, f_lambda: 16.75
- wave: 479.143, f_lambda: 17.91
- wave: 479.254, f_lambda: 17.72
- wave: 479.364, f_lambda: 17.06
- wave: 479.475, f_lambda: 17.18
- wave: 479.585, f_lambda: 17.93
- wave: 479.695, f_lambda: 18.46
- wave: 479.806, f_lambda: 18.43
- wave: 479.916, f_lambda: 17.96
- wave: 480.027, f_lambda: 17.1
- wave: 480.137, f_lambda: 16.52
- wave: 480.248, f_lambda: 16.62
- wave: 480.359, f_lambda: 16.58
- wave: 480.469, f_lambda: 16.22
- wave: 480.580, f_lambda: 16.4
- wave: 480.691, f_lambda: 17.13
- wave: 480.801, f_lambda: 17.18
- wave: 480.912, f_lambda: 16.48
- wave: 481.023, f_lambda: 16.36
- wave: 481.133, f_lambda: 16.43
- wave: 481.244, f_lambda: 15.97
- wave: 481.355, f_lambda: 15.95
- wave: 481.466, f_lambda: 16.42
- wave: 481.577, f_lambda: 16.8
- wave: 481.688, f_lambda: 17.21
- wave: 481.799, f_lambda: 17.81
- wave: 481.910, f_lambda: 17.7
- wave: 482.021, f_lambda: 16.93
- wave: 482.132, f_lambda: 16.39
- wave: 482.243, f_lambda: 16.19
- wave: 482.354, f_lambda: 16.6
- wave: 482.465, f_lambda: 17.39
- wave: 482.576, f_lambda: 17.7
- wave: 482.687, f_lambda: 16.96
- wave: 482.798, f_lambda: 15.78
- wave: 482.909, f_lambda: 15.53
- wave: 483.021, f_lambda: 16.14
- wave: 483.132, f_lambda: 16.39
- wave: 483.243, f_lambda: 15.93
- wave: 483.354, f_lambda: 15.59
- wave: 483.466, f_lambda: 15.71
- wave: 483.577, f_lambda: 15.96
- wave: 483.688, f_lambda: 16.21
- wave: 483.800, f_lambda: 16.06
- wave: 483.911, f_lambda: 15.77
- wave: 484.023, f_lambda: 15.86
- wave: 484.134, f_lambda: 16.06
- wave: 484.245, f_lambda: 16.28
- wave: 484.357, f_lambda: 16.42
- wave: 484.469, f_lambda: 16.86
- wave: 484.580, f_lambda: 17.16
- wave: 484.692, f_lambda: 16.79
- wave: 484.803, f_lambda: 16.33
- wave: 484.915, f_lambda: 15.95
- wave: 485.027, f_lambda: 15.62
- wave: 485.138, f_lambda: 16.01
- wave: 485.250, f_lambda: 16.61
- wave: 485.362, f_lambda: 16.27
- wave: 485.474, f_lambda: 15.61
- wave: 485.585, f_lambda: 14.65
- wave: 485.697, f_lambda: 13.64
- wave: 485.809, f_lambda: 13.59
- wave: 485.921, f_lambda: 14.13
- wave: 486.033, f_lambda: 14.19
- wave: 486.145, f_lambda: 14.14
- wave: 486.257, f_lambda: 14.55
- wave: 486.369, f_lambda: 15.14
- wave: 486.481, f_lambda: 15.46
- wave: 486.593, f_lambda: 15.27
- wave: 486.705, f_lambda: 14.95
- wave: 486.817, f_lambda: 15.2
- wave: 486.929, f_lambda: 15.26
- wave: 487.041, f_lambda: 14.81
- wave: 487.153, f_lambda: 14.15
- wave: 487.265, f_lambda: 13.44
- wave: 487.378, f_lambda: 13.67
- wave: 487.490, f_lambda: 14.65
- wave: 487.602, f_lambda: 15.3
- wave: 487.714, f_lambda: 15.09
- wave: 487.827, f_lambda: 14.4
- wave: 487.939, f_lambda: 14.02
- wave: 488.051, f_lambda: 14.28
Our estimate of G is 1.01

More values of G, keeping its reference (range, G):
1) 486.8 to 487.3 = 0.89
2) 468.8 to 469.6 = 0.95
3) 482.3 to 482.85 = 1.03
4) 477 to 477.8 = 1.03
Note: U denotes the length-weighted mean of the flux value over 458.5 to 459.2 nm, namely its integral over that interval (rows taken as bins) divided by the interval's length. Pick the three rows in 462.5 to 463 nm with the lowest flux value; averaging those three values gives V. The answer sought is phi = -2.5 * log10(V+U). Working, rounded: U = 15.5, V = 17.4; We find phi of -3.79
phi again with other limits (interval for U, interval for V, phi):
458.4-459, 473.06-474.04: -3.70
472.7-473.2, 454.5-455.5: -3.68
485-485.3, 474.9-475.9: -3.76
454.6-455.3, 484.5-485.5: -3.72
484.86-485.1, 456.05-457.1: -3.73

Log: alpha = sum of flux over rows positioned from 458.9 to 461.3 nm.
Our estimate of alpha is 368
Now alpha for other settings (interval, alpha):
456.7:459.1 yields 361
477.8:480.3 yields 385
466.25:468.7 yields 355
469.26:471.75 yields 353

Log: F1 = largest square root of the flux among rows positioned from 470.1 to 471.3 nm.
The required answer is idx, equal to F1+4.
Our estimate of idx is 7.96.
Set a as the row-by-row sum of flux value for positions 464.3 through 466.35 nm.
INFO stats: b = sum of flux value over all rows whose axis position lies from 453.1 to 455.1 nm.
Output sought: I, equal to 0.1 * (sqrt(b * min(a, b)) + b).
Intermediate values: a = 297.5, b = 290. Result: 57.9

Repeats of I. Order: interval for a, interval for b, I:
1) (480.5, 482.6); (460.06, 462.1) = 61.3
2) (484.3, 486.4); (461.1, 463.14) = 62.5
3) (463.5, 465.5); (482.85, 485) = 60.9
